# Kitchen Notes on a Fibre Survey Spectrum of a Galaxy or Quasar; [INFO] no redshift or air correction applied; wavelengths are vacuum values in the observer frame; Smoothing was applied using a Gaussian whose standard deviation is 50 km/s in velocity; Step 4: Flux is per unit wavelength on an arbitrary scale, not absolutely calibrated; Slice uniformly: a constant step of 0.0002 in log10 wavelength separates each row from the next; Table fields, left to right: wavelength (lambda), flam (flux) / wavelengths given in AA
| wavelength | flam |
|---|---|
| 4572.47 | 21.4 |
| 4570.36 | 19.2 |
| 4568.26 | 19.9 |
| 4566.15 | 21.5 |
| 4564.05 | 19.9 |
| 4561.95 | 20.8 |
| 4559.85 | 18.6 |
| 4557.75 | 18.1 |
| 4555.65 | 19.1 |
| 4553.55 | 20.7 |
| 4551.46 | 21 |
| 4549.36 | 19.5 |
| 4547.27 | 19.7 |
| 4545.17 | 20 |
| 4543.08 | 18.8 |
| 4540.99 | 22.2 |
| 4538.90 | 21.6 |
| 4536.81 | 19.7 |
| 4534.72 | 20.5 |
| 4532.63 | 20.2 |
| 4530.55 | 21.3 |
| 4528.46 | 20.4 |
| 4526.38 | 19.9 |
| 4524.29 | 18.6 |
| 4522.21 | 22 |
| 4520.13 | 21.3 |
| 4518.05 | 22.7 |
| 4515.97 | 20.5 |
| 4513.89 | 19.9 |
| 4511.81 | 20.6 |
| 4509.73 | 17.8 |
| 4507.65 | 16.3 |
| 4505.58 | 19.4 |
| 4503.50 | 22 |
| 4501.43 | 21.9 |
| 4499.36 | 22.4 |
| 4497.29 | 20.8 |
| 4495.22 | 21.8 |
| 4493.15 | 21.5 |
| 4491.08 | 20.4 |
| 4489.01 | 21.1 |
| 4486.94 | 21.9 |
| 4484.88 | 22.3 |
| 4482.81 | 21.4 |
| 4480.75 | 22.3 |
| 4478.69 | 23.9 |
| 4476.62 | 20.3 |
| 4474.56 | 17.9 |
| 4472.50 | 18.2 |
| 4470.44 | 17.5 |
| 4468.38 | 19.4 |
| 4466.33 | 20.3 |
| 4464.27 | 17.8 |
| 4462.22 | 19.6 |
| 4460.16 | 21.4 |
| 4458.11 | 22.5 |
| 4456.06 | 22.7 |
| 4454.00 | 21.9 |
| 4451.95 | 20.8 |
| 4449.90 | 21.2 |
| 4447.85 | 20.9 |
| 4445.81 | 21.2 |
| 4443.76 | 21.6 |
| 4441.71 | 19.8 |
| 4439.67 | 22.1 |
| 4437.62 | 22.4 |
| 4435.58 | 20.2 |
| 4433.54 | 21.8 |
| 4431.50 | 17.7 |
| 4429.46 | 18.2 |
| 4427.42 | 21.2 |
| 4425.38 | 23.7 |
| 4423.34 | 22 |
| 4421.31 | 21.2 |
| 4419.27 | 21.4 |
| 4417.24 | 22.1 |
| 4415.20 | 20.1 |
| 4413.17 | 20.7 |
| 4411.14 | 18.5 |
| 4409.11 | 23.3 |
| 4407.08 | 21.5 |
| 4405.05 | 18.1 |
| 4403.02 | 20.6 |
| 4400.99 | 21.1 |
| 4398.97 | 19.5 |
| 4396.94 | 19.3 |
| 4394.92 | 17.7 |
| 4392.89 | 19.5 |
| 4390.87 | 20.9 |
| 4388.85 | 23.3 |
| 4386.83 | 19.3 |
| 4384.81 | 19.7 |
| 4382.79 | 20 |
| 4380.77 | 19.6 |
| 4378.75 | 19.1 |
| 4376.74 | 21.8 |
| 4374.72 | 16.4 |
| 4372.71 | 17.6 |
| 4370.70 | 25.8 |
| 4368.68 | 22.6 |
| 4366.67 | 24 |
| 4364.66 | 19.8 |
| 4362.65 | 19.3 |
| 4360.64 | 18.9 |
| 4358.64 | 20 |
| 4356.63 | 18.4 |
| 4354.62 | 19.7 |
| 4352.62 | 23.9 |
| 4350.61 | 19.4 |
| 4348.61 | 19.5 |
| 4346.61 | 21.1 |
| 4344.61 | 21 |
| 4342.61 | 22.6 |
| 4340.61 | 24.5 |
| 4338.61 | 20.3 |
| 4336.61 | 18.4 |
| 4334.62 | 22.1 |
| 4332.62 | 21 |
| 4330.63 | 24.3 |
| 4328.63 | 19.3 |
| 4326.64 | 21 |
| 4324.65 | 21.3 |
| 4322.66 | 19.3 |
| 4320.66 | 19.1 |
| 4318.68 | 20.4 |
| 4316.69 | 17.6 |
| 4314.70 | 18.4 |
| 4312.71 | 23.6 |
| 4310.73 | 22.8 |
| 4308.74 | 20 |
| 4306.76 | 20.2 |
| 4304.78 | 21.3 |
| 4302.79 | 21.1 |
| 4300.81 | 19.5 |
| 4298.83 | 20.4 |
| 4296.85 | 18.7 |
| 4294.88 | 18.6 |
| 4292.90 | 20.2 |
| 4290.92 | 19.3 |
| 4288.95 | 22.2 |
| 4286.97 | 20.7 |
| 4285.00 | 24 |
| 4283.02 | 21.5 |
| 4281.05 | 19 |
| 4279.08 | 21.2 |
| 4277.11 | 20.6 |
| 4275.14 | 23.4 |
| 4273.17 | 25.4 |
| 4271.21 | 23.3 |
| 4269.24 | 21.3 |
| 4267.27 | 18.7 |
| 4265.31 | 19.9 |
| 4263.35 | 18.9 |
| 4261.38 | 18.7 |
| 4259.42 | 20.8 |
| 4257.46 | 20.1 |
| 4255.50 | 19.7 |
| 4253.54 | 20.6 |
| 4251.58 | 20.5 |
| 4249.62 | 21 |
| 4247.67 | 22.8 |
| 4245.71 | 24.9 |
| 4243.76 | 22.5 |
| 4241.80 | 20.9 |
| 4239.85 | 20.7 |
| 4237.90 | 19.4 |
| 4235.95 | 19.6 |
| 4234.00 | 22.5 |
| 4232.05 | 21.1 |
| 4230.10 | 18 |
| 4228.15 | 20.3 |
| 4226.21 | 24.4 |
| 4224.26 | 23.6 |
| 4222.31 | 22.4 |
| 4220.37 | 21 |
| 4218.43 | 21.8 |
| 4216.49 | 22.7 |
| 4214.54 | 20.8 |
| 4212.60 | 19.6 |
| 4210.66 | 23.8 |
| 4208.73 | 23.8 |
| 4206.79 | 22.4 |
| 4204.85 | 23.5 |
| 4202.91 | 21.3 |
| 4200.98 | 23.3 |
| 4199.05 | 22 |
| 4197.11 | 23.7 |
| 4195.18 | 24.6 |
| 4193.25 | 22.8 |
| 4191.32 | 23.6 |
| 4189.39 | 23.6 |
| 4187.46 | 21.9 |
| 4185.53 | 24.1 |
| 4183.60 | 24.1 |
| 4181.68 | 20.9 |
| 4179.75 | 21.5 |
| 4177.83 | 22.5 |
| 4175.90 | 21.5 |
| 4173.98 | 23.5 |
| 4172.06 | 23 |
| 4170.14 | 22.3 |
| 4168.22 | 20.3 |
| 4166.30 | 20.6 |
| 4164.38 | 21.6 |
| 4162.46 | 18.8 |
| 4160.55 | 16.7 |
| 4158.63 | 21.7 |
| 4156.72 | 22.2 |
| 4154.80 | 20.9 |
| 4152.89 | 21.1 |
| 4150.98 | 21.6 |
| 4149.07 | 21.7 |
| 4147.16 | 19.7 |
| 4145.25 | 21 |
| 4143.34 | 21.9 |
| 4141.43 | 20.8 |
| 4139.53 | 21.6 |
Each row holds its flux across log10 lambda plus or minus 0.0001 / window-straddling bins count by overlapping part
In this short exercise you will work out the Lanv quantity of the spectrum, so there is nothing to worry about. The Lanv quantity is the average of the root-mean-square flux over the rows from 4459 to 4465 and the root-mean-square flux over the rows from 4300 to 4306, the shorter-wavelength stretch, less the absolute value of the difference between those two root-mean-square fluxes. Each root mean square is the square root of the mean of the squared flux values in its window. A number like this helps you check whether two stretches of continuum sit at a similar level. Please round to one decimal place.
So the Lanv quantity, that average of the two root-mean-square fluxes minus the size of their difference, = 19.2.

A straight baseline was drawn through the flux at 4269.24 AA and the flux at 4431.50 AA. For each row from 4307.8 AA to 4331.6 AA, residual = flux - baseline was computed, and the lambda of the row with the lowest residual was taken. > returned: 4316.69 AA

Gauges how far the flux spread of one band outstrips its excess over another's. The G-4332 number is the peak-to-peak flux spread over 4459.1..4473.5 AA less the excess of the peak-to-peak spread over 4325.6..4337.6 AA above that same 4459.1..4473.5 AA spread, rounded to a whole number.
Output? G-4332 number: 2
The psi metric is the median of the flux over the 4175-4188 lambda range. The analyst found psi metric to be 21.90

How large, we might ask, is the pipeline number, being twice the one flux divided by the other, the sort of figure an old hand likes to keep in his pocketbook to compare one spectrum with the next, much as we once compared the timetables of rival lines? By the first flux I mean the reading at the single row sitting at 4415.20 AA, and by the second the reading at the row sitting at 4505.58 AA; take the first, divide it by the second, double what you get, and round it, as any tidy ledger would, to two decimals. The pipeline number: 2.07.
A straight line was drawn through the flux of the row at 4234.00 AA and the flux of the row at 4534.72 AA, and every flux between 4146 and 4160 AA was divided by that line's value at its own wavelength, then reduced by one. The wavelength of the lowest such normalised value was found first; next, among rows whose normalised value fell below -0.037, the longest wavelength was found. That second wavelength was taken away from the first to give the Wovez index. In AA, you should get -11.5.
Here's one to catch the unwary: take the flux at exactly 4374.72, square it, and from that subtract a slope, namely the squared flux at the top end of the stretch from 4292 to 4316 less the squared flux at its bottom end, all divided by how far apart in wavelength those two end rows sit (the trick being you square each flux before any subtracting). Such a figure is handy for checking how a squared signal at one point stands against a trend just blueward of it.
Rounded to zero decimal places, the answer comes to 272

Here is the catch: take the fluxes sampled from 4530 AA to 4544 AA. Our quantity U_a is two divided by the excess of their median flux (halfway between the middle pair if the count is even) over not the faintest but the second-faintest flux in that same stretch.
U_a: 2.5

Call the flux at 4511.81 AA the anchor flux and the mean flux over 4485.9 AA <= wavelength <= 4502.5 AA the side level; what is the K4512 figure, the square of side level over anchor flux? 1.09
